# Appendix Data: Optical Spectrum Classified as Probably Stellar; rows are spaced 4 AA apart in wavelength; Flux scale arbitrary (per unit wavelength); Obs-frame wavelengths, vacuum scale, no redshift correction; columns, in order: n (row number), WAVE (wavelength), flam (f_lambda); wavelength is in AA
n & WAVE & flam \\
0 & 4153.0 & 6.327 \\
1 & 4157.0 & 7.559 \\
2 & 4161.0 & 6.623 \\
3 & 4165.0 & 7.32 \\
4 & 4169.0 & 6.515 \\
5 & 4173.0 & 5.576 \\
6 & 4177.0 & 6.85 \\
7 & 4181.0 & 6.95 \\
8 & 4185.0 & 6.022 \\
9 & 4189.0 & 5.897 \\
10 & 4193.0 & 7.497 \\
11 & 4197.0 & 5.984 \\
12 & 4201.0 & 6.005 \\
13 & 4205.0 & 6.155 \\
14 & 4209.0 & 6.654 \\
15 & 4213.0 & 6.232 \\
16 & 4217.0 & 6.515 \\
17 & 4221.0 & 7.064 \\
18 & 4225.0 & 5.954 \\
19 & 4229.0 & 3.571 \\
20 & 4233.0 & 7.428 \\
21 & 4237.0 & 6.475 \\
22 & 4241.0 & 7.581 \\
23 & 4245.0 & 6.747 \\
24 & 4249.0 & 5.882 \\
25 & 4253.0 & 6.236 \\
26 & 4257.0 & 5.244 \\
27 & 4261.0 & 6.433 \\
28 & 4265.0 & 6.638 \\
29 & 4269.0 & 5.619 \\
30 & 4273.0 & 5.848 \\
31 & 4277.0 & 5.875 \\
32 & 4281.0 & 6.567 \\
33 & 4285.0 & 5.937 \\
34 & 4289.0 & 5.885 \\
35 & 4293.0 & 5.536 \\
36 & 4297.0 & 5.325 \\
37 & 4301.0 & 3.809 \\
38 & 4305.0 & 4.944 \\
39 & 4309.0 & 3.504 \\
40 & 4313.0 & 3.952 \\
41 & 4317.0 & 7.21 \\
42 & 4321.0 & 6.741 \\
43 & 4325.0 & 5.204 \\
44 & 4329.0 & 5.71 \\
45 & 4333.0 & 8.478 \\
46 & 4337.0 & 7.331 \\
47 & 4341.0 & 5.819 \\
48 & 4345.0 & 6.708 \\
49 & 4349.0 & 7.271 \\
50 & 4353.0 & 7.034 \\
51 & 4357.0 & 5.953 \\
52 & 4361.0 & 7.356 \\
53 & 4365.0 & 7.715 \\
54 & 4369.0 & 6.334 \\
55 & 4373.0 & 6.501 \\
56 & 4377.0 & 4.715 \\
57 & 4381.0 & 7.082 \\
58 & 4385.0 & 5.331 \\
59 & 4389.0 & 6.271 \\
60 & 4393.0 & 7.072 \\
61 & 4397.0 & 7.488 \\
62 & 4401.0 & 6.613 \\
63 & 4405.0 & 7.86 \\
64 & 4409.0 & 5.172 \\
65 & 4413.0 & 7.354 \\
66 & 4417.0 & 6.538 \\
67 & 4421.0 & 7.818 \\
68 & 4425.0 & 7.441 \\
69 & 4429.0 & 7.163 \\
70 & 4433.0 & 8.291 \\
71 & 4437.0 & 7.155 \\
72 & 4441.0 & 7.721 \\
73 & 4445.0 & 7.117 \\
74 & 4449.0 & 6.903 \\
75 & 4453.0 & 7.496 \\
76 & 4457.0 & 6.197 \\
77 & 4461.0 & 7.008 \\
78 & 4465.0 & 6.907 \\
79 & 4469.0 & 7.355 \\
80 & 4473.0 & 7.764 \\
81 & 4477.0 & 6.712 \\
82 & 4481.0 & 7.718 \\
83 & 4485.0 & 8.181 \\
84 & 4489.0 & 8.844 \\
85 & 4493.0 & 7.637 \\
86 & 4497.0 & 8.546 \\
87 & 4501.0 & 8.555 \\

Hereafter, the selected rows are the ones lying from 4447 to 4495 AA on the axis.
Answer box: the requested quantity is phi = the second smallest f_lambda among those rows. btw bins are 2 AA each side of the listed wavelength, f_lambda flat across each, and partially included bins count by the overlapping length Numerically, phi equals 6.712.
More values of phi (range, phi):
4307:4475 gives 3.952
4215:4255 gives 5.882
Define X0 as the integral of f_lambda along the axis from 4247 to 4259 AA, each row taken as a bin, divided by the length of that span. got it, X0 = 5.79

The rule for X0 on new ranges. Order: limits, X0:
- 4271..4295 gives 5.94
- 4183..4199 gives 6.35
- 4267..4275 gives 5.73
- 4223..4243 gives 6.20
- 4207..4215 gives 6.44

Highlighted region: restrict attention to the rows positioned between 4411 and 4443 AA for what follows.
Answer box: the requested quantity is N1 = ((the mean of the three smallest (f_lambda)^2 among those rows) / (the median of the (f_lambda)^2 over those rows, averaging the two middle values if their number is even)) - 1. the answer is -0.12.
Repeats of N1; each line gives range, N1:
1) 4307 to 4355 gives -0.59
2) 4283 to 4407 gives -0.65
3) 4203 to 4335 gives -0.63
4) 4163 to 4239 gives -0.37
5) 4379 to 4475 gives -0.39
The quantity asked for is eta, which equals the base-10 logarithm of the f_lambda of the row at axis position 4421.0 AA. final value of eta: 0.893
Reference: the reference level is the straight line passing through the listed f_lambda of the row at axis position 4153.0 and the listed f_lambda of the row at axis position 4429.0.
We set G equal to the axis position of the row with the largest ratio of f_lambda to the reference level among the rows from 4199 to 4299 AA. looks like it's 4241.0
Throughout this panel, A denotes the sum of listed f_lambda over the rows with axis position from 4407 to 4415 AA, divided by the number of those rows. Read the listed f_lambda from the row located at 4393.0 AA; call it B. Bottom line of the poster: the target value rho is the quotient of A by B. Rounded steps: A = 6.3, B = 7.072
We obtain 0.9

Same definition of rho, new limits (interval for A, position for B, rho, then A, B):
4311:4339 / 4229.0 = 1.8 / 6.4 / 3.571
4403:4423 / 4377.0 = 1.5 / 6.9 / 4.715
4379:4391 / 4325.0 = 1.2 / 6.2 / 5.204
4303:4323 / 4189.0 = 0.9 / 5.3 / 5.897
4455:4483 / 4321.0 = 1.1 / 7.1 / 6.741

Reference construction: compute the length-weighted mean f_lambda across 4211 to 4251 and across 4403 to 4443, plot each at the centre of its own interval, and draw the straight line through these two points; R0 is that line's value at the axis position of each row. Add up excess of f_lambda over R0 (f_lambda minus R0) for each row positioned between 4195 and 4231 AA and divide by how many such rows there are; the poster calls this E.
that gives -0.25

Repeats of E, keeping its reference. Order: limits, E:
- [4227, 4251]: -0.10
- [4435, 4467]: -0.32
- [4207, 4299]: -0.31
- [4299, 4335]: -1.25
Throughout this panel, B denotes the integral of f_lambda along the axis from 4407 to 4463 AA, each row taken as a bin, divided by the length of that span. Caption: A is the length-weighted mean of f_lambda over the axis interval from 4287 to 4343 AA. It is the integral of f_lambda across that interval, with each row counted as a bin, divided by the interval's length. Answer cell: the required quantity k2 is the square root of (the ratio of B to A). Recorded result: 1.12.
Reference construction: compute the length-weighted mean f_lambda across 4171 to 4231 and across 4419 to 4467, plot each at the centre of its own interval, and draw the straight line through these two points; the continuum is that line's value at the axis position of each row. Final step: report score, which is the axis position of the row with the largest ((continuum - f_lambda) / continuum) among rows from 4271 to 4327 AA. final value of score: 4309.0 AA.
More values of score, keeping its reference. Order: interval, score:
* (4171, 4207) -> 4173.0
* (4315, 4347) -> 4325.0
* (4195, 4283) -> 4229.0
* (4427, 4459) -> 4457.0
